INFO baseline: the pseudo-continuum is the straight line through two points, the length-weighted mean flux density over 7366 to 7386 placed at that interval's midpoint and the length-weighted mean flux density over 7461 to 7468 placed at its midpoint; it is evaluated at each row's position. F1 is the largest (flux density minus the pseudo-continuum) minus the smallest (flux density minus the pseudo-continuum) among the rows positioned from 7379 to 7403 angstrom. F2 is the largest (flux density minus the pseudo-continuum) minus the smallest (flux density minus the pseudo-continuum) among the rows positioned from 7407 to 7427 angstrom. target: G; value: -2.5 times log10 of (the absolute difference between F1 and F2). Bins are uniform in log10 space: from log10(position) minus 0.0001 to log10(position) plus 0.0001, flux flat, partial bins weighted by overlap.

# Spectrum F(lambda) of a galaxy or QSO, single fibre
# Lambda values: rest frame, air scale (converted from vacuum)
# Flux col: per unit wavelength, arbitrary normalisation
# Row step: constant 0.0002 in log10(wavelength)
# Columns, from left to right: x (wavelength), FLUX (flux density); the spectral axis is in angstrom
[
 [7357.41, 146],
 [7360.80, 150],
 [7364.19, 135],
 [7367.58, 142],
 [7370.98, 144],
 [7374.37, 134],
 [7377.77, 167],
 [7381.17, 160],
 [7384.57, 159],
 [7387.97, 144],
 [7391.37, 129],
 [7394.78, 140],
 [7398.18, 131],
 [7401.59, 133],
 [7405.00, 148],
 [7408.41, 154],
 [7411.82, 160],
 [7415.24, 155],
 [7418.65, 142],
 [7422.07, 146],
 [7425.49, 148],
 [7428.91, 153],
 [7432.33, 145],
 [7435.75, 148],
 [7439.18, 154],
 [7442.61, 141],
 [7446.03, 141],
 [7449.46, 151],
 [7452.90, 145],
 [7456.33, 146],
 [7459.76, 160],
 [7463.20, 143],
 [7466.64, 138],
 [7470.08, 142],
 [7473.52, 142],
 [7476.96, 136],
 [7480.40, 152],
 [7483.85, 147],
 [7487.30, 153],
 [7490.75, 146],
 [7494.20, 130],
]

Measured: -2.76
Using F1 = 30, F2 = 17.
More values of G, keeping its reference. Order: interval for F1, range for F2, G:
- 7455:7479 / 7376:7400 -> -2.89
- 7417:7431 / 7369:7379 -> -3.32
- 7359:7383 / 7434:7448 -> -3.29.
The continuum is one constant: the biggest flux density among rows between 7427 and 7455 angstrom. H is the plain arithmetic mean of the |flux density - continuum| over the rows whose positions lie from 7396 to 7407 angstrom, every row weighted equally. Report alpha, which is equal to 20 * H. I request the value 333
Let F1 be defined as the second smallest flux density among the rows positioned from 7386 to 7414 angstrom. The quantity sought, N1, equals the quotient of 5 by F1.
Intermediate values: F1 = 131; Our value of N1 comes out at 0.0382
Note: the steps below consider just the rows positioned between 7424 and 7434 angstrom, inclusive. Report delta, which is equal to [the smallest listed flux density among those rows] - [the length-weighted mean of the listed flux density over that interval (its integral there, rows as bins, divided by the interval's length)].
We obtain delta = -3.7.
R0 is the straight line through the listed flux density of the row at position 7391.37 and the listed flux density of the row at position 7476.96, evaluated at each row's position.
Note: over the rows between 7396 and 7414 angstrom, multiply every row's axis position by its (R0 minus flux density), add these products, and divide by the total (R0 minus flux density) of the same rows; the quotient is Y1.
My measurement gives 7408.4 angstrom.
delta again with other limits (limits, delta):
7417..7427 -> -3.2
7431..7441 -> -4.0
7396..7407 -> -7.0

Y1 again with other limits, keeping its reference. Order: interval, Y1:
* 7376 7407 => 7386.1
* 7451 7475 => 7461.0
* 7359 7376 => 7366.3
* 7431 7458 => 7443.7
